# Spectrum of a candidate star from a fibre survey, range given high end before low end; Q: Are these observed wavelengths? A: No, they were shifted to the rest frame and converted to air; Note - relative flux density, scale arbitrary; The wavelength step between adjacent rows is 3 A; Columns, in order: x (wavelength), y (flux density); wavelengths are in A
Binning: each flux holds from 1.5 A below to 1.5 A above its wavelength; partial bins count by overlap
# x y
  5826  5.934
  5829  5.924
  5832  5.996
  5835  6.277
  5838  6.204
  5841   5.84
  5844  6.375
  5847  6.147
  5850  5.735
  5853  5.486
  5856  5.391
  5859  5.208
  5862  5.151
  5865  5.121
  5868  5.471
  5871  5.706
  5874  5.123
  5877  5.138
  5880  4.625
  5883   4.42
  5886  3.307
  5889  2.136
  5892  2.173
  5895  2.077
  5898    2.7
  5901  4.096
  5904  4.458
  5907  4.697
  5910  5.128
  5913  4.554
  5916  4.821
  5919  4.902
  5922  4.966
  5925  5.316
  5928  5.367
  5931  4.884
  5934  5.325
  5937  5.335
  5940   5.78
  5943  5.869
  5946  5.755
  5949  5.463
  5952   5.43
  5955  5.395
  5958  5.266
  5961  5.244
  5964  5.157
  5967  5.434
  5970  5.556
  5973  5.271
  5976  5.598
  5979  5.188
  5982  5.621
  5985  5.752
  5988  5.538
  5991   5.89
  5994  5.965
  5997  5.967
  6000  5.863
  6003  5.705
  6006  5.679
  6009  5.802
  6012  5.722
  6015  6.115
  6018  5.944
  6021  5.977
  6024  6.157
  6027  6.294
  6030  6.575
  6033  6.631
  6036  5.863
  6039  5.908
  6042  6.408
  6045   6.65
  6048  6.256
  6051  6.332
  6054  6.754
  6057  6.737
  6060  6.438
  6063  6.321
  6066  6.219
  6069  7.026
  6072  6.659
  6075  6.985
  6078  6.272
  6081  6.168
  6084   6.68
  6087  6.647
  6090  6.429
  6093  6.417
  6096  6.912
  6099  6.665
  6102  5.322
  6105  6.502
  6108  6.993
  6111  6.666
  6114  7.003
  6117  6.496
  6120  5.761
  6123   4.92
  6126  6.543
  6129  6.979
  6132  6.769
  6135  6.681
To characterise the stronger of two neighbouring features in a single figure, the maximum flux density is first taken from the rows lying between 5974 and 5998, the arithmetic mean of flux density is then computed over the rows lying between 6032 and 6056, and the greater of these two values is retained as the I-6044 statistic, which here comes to 6.4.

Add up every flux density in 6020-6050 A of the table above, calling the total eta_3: 62.7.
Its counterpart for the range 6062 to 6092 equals 65.4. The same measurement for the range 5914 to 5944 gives 52.6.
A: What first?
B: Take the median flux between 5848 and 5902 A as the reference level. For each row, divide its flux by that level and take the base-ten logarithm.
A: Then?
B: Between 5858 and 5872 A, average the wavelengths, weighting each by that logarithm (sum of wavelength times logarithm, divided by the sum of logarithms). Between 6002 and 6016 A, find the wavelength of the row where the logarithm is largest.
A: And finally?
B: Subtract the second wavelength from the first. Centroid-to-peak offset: -146.3 A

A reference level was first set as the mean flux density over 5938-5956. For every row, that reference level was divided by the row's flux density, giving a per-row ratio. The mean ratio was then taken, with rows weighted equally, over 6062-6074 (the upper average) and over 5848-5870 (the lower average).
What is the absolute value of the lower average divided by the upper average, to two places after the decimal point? 1.22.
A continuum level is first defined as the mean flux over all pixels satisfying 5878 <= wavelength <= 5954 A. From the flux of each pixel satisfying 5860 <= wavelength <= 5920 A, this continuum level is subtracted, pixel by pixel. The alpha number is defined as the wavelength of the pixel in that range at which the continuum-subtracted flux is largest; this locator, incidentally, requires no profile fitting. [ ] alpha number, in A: 5871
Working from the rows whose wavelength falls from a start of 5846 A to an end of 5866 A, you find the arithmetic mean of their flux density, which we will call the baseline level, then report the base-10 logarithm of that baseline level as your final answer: 0.737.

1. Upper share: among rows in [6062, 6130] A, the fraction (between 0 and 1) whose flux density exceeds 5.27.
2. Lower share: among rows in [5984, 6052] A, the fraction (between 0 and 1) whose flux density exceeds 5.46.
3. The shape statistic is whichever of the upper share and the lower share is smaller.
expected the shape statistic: 1.0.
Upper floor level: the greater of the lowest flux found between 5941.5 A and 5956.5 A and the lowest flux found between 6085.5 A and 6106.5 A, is 5.4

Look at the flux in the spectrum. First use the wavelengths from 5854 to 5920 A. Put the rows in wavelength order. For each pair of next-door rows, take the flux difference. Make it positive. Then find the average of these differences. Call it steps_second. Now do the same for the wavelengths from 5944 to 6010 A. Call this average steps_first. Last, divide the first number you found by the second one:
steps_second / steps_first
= 2.4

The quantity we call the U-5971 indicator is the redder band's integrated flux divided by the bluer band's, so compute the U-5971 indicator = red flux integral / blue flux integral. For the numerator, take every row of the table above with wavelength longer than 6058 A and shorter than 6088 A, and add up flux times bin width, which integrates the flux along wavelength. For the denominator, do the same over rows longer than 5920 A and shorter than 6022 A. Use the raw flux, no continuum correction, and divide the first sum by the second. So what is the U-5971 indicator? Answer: 0.3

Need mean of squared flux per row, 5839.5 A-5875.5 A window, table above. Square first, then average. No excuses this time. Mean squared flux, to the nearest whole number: 31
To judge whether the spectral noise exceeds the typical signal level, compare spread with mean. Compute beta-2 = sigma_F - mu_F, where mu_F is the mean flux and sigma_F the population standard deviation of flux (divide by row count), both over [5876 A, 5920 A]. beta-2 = -2.8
